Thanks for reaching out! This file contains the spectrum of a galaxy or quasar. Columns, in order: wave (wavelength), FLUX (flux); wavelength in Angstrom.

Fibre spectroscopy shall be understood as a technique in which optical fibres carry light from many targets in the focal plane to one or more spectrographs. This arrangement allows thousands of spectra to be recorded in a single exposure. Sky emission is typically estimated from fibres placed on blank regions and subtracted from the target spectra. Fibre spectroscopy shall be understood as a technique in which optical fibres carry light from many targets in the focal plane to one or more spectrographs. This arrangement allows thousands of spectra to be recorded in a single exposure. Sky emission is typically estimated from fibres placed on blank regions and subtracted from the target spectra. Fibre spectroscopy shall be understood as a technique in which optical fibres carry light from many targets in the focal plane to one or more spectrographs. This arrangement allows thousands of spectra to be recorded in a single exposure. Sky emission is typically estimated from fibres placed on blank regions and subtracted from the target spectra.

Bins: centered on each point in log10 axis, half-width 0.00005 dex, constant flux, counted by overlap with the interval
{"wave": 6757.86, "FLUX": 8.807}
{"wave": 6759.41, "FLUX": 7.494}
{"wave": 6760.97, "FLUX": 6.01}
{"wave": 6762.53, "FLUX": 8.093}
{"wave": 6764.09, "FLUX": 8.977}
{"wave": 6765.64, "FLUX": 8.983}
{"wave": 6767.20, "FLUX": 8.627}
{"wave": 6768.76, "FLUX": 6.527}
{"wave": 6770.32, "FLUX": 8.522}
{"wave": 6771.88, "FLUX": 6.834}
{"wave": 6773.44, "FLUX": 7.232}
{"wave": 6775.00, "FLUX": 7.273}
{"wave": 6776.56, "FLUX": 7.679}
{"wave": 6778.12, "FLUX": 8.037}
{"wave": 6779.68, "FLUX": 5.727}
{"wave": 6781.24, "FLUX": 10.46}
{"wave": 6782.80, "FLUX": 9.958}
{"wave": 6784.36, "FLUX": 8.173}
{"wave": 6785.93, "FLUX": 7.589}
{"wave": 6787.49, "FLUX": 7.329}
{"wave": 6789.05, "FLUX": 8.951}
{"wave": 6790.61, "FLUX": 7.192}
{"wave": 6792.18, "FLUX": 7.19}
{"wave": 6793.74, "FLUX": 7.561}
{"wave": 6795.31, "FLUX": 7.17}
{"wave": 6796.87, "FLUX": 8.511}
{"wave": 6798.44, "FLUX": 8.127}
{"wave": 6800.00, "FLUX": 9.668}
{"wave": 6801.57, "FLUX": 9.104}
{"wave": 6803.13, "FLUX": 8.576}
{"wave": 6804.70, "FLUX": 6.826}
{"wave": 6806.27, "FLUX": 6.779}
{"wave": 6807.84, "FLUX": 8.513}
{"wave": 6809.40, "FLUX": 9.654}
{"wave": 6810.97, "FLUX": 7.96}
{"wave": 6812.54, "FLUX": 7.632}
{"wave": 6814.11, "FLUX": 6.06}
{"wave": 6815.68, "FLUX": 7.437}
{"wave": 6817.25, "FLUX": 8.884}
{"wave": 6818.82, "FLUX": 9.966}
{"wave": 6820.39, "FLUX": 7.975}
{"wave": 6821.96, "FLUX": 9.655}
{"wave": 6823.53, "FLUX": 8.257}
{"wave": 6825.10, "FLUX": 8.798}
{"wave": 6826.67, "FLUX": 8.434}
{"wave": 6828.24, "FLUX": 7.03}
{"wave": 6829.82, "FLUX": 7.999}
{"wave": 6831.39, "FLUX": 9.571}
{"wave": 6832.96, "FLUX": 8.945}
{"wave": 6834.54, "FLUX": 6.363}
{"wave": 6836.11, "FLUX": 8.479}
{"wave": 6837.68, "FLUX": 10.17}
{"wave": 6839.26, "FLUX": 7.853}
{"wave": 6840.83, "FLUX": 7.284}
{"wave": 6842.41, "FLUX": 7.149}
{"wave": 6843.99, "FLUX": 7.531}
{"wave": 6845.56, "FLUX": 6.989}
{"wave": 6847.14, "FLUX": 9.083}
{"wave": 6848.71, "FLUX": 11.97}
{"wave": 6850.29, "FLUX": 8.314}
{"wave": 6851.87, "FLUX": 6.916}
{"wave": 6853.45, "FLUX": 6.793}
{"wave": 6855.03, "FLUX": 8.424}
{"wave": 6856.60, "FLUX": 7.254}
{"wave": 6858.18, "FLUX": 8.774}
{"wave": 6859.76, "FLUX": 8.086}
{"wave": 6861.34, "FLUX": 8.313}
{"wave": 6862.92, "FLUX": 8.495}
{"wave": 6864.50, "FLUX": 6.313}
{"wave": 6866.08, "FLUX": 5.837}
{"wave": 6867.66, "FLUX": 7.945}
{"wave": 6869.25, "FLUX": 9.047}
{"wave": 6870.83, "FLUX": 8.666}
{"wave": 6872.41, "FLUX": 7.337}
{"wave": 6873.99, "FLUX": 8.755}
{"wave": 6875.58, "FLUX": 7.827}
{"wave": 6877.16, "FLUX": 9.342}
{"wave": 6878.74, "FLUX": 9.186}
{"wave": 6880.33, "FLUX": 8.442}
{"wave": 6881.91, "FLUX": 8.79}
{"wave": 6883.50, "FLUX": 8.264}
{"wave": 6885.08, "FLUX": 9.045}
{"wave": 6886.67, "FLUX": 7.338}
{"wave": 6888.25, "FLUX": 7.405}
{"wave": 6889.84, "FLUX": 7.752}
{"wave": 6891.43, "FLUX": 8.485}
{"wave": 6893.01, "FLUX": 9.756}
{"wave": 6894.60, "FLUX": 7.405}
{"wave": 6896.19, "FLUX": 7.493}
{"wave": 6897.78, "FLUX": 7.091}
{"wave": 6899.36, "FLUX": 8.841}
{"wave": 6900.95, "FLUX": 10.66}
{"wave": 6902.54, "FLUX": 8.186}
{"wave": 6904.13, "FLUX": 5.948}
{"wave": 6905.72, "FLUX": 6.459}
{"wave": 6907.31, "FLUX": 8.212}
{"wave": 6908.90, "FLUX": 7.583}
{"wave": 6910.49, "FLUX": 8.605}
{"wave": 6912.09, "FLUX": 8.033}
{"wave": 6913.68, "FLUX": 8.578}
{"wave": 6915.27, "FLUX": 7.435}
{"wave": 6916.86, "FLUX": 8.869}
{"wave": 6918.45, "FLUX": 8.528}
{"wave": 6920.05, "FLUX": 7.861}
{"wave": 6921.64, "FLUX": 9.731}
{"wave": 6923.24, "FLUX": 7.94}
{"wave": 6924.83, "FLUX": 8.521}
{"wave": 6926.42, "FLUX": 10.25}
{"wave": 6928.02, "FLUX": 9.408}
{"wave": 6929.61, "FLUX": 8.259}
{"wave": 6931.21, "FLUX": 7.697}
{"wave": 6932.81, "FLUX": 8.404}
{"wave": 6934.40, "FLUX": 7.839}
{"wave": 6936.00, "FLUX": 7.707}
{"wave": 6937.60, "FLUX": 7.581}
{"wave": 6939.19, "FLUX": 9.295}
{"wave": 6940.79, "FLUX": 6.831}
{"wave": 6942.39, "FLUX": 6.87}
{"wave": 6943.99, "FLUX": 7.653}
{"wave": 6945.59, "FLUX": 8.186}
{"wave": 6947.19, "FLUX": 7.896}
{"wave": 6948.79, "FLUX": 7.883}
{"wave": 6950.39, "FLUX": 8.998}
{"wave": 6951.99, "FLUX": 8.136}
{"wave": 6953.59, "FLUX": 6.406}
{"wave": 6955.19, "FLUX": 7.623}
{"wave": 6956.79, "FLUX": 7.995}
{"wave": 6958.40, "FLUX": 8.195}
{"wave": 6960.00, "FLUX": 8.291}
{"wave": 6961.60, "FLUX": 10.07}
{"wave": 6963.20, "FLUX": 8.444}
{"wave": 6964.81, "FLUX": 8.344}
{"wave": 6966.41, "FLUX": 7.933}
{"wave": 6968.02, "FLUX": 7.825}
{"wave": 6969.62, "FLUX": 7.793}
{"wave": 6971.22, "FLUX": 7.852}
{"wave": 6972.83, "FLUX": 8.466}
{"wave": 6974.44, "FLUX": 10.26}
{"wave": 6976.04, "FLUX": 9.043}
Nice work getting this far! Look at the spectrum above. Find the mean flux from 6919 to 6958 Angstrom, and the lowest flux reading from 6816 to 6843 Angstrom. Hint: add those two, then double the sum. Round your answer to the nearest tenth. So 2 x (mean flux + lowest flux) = 29.0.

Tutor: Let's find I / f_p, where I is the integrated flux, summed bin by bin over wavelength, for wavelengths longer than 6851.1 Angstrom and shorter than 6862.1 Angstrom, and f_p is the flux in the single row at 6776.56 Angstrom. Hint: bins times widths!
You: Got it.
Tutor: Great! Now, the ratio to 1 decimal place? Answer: 11.2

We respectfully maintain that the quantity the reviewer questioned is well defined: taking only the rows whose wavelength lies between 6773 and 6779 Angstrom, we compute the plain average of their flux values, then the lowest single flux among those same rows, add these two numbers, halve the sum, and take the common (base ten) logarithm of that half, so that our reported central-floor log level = 0.869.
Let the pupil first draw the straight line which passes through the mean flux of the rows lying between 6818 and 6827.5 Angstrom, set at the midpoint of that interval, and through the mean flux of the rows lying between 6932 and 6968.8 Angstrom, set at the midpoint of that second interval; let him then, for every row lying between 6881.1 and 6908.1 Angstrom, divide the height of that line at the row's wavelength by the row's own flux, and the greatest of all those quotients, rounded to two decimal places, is 1.40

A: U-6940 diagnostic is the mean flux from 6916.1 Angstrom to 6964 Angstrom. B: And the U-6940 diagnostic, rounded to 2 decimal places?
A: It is 8.25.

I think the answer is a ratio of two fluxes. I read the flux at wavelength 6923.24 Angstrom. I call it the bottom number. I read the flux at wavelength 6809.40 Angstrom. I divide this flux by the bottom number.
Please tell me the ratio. 1.22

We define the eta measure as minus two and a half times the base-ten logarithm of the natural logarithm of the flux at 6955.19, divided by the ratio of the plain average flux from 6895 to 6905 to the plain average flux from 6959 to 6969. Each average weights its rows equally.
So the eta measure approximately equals -0.83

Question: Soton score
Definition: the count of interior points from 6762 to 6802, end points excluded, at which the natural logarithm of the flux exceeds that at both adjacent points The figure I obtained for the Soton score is 8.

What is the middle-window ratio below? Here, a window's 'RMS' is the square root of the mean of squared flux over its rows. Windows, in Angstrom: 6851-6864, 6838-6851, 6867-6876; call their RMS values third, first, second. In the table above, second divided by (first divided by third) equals 7.8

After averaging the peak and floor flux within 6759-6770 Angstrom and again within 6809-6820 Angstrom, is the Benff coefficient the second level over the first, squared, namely 1.14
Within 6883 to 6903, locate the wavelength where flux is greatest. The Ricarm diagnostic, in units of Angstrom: 6900.95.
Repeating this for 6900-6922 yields 6900.95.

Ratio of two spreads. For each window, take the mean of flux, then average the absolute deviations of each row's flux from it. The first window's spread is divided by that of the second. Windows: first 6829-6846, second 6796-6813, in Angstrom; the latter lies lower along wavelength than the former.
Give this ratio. 1.2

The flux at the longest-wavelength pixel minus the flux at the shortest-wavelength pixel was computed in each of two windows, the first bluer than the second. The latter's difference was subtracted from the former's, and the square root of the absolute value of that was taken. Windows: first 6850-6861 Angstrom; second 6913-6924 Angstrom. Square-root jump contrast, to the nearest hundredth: 0.64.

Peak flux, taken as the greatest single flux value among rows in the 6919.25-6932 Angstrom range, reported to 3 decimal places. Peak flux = 10.250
